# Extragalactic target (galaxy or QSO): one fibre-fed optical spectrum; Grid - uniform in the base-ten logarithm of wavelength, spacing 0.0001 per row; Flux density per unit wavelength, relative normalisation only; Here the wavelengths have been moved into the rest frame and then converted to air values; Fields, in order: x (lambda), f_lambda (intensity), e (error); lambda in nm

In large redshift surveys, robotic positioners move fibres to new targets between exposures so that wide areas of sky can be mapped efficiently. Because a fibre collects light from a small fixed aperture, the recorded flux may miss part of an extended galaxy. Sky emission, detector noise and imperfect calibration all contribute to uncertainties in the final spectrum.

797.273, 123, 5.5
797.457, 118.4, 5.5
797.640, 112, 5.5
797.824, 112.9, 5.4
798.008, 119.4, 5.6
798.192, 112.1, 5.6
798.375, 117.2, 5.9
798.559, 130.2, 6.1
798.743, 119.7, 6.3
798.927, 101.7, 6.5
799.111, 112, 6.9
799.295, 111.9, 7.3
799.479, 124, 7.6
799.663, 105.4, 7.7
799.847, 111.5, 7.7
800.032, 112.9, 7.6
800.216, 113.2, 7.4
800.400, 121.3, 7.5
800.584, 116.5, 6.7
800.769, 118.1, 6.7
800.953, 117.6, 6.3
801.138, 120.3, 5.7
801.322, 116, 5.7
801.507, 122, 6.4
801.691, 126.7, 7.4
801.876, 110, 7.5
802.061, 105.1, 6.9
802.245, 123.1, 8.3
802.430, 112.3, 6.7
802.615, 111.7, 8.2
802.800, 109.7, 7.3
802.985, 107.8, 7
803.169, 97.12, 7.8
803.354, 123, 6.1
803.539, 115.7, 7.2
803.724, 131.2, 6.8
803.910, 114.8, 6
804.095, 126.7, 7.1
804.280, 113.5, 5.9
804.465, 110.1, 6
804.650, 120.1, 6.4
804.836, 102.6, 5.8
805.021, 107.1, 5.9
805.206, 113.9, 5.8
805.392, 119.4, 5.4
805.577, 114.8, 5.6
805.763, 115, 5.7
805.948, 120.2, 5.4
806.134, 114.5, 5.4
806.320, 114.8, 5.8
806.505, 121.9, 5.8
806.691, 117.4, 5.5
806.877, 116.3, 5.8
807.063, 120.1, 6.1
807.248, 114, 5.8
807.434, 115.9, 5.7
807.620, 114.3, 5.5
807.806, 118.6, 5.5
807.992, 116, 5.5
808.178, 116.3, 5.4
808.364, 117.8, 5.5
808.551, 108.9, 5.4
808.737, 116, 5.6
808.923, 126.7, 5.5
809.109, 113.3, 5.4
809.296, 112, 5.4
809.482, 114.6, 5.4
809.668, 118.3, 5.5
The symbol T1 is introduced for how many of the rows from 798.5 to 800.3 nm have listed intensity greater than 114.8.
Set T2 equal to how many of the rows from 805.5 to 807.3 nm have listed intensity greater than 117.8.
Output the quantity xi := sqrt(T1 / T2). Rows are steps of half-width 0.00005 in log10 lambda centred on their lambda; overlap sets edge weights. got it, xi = 1.00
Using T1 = 3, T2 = 3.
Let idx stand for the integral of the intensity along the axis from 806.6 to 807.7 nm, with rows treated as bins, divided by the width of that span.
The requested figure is 116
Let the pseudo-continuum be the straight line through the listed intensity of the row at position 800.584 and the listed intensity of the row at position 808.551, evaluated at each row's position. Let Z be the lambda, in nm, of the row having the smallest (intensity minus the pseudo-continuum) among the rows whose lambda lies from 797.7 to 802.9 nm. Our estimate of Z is 798.927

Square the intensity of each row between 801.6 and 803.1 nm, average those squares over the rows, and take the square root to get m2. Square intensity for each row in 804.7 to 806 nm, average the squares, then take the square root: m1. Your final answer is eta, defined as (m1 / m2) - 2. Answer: -1.00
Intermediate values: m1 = 113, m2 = 114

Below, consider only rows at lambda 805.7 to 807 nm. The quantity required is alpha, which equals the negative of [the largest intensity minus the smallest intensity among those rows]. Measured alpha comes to -7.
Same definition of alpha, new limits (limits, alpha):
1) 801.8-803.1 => -18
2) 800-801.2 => -8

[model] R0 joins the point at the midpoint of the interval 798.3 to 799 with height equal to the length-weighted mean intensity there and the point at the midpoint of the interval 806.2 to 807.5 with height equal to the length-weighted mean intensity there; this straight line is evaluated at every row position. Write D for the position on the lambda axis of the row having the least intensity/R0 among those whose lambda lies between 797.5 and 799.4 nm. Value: 798.927 nm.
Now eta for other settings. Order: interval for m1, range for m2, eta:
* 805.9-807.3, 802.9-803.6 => -0.95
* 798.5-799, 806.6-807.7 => -0.99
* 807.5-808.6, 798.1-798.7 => -1.04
